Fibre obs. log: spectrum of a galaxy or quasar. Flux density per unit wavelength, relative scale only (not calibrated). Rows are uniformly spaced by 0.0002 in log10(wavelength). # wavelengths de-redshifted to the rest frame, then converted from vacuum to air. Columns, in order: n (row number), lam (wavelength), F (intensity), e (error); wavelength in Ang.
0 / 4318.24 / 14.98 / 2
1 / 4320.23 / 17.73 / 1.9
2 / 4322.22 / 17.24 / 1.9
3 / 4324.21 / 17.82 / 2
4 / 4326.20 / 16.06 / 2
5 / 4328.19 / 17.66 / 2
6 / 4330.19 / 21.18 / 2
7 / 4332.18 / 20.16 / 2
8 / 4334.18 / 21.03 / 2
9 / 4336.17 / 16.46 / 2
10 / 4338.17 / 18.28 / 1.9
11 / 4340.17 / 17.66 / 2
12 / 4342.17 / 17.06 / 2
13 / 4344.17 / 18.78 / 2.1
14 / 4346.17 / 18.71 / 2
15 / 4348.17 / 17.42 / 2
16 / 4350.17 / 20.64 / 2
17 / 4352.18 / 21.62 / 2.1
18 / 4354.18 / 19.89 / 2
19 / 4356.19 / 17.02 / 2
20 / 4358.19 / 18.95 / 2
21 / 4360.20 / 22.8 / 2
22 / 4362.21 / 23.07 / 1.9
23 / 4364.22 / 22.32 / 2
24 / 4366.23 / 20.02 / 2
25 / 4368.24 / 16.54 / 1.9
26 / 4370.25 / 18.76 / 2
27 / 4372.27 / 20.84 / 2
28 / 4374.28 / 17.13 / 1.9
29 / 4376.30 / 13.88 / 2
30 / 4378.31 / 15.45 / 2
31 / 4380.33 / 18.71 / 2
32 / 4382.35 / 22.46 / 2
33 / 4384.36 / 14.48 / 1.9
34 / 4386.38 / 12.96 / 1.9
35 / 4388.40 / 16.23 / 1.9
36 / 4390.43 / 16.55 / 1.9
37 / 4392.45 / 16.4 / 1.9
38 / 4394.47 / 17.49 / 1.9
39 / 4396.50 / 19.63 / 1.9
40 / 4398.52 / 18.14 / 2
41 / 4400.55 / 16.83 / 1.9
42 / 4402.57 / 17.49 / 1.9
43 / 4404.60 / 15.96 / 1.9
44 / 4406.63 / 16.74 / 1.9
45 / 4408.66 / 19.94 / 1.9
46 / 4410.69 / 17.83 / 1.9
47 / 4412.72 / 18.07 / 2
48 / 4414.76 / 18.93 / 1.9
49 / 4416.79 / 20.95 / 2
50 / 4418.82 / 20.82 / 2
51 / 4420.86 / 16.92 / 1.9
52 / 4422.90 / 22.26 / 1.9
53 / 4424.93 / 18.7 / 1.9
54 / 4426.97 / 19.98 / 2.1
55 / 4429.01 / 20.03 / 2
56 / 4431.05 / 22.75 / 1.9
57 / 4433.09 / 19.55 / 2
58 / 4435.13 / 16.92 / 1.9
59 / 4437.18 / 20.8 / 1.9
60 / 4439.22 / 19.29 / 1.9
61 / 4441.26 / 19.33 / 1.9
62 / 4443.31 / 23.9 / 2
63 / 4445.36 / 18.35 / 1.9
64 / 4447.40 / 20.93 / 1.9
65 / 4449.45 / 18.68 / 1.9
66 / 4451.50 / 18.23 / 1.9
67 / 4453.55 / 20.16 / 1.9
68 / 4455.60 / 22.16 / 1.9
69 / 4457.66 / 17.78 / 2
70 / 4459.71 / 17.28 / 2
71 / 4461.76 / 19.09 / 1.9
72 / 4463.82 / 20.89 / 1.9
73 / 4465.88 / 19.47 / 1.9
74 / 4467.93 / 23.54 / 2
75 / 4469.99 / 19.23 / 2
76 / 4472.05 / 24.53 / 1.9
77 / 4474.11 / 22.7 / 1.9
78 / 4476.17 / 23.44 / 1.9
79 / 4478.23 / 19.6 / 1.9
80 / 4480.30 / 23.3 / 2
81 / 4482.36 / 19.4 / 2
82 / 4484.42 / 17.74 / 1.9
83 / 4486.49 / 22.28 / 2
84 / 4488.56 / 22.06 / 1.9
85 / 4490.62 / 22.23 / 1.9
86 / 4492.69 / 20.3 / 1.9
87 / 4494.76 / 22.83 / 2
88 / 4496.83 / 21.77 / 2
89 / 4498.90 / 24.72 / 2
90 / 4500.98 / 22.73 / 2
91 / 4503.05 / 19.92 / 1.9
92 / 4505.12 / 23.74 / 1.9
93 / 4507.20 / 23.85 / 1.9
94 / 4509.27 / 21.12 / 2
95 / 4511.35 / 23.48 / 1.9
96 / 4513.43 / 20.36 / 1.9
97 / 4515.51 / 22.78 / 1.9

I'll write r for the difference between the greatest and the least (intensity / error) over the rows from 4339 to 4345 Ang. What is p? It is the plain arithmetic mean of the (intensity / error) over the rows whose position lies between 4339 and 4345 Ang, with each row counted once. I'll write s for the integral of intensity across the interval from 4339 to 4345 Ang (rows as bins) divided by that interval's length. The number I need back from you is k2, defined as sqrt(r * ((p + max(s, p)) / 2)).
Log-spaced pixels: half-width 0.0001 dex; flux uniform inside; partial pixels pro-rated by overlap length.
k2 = 2.3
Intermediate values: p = 8.8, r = 0.4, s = 17.8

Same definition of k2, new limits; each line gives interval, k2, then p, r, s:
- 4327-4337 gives 5.8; 9.6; 2.4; 19.3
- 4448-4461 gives 6.6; 9.9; 3.0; 19.1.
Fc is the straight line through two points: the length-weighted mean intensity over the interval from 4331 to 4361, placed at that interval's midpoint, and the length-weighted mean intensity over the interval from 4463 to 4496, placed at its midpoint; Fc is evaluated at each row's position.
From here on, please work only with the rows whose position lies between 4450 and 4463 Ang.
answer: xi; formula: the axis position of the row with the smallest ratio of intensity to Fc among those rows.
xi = 4459.71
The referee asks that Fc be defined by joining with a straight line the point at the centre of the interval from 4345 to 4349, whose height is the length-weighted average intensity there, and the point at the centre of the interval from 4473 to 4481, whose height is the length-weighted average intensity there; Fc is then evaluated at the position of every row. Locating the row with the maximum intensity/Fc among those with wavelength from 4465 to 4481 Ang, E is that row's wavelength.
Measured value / 4472.05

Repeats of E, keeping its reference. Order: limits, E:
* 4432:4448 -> 4443.31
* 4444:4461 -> 4455.60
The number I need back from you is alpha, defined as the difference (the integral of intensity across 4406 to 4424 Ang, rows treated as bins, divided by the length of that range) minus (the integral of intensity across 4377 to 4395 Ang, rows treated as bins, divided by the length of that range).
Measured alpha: 2.5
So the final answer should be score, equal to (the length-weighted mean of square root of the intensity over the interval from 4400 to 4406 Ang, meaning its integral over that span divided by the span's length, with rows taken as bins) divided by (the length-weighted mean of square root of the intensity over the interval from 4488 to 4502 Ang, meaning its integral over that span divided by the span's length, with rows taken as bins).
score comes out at 0.87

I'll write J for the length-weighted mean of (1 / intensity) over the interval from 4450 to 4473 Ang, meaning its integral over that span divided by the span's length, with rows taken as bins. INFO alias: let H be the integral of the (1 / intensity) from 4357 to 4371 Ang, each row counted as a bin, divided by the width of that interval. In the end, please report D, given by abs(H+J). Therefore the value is 0.100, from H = 0.0499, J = 0.0501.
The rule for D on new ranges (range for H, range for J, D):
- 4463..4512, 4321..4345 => 0.101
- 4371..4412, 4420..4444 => 0.109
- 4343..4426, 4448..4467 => 0.107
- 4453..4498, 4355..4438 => 0.103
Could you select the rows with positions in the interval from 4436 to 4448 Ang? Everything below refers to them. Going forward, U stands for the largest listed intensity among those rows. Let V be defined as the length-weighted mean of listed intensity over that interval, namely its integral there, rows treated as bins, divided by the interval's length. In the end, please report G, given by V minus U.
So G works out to -3.5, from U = 23.9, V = 20.4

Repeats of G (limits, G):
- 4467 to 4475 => -2.1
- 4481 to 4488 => -2.2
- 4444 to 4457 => -2.4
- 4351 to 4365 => -2.3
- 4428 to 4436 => -2.9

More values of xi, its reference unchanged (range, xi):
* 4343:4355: 4348.17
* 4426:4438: 4435.13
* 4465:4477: 4469.99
